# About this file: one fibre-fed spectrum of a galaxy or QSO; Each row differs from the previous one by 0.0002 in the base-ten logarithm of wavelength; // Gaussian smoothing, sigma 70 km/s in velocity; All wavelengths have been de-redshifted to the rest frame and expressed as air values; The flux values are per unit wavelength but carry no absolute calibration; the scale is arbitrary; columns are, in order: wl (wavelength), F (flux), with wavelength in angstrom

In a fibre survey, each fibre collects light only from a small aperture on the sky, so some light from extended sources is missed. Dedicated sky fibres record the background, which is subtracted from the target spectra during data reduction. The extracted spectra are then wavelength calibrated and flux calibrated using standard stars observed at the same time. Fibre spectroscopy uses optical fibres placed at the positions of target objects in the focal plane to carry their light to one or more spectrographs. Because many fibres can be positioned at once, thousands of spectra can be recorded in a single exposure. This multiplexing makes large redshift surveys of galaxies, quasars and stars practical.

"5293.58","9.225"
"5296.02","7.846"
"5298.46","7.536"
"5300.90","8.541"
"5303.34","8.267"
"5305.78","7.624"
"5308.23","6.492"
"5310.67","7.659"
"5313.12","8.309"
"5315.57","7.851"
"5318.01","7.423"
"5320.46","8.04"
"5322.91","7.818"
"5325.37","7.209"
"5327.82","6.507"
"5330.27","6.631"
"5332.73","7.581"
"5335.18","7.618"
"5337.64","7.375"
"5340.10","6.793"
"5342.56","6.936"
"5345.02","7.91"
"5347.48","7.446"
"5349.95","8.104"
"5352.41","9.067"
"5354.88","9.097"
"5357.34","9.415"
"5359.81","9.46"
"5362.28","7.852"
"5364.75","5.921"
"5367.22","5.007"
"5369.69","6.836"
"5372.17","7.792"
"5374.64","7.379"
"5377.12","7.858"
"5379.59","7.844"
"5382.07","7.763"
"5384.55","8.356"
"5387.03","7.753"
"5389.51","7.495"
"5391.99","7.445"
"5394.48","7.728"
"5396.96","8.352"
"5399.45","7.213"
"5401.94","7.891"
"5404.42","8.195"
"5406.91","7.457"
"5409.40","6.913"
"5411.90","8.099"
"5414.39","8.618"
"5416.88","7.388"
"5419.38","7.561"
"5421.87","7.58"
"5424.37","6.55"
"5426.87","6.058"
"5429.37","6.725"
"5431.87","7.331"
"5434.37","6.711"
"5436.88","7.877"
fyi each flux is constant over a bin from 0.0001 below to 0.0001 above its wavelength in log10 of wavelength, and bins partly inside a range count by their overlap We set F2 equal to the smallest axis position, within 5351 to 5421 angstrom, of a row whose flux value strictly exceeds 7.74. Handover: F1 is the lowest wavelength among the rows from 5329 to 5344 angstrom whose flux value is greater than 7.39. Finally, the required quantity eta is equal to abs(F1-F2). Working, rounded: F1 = 5332.73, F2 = 5352.41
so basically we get 19.7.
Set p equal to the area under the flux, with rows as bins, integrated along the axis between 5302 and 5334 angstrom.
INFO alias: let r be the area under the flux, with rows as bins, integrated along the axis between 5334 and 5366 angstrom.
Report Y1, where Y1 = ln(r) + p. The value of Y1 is 245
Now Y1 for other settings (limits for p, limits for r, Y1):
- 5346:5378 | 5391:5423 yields 255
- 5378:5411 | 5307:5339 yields 261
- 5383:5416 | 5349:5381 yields 263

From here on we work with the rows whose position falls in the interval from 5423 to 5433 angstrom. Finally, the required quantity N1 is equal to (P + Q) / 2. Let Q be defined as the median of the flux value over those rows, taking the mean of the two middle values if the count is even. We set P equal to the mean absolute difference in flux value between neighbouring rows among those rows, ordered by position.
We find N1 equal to 3.61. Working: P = 0.59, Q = 6.6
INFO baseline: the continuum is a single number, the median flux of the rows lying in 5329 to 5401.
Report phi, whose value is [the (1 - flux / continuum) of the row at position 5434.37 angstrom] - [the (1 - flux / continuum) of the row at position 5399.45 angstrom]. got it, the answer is 0.06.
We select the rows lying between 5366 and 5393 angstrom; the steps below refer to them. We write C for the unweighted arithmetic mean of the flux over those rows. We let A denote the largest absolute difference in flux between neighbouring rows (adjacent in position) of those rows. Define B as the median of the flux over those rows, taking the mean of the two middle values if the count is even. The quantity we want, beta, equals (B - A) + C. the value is 13.3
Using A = 1.8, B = 7.75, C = 7.4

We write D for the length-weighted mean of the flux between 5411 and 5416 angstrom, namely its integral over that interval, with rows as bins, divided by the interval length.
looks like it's 8.3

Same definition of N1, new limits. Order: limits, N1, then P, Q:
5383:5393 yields 3.96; 0.30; 7.6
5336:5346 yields 3.86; 0.57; 7.2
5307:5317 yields 4.26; 0.76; 7.8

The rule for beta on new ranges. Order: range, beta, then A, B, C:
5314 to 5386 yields 13.4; 1.9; 7.76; 7.6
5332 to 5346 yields 13.9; 1.0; 7.48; 7.4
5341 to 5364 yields 14.9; 1.6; 8.10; 8.4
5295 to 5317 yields 14.5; 1.2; 7.85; 7.8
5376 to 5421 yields 14.3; 1.2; 7.76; 7.8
